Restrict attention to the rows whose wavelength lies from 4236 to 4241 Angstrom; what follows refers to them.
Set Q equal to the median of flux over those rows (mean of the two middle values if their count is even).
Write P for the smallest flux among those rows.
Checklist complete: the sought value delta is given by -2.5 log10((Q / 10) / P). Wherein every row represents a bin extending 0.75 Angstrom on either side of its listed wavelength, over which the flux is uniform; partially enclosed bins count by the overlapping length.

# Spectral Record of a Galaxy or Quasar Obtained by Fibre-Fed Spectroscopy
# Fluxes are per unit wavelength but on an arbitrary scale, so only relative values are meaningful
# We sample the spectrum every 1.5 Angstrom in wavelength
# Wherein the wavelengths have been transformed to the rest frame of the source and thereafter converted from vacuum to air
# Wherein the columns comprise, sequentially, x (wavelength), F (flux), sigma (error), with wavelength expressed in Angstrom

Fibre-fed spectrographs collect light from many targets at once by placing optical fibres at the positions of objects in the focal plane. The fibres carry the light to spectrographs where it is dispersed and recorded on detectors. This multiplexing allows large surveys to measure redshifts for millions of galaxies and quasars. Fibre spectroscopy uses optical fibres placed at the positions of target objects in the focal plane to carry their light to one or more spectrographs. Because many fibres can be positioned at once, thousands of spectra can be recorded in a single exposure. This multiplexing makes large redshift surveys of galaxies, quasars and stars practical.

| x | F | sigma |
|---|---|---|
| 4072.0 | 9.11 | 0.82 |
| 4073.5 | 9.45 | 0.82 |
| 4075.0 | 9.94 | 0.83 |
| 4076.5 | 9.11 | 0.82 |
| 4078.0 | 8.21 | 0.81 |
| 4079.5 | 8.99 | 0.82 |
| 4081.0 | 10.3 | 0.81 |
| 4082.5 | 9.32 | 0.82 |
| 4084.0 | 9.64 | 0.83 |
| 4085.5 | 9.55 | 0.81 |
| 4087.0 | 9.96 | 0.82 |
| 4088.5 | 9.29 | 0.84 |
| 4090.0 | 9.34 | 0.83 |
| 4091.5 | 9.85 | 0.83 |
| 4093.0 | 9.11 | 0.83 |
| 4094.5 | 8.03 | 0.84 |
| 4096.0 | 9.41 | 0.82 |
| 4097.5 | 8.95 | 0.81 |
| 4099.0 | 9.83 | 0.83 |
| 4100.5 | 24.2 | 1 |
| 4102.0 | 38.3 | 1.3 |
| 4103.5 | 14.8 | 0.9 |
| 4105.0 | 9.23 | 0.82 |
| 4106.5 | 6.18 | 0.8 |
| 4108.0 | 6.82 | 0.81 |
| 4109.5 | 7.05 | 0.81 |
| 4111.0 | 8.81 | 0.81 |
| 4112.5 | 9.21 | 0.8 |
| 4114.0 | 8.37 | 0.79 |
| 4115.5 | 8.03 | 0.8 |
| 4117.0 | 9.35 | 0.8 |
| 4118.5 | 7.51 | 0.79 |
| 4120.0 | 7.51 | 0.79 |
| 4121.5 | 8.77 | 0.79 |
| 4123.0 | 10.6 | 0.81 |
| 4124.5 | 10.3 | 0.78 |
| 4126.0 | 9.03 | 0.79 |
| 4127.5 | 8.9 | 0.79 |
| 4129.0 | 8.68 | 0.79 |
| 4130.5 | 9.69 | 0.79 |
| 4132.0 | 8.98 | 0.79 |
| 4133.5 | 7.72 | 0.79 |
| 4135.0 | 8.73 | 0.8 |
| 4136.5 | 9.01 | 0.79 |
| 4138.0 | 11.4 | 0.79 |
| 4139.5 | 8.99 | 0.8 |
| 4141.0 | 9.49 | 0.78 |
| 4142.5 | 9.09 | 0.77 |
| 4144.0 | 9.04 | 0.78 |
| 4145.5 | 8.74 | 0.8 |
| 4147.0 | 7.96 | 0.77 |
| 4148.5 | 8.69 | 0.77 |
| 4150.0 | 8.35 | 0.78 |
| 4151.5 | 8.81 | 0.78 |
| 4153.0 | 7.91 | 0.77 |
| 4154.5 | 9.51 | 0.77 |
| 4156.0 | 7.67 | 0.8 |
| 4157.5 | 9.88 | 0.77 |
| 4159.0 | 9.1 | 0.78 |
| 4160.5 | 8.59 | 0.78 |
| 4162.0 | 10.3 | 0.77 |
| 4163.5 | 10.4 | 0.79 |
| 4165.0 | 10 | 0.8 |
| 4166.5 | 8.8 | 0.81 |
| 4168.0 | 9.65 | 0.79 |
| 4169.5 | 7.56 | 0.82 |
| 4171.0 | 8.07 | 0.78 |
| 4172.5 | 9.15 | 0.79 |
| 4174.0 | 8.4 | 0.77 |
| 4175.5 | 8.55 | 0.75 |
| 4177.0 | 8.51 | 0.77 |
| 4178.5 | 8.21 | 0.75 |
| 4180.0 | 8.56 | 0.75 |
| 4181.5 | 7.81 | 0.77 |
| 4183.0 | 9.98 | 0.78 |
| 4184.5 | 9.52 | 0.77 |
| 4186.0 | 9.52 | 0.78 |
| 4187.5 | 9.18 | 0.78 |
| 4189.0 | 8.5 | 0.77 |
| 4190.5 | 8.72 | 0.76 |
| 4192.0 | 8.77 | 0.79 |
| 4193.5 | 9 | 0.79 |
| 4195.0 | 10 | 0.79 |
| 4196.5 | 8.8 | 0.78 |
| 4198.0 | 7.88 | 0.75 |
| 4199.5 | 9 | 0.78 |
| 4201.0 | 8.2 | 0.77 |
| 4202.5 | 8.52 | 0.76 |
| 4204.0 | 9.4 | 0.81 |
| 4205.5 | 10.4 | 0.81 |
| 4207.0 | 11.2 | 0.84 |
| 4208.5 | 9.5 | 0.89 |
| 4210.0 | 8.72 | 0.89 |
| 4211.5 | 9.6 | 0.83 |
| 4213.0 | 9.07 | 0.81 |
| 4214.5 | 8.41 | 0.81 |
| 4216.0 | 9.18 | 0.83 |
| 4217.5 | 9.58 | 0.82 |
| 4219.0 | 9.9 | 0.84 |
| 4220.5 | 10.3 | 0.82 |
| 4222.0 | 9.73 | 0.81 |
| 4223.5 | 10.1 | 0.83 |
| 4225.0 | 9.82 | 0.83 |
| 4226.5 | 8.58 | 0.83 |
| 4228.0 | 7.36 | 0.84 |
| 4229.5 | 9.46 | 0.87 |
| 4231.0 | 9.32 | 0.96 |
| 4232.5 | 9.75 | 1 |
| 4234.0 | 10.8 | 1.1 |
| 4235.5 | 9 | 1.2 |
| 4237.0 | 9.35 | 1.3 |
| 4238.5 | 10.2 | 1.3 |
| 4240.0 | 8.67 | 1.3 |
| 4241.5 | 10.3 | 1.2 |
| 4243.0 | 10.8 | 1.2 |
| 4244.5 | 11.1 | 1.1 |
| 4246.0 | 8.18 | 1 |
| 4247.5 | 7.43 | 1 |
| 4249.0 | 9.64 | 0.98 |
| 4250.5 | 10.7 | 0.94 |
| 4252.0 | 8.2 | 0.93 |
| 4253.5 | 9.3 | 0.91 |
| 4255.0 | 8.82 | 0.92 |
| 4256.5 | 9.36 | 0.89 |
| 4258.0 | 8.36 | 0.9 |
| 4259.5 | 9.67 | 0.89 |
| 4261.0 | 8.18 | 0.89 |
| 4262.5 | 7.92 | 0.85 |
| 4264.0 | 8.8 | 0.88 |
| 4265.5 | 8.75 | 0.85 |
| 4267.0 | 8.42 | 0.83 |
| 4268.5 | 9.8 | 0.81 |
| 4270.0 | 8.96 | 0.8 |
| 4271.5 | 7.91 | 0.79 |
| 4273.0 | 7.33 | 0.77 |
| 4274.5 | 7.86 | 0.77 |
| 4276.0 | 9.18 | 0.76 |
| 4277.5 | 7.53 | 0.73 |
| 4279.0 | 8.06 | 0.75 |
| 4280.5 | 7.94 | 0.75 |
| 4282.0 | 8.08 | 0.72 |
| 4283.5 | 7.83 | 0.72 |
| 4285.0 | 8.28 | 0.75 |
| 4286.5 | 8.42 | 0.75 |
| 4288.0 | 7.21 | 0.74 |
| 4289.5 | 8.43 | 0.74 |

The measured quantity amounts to 2.42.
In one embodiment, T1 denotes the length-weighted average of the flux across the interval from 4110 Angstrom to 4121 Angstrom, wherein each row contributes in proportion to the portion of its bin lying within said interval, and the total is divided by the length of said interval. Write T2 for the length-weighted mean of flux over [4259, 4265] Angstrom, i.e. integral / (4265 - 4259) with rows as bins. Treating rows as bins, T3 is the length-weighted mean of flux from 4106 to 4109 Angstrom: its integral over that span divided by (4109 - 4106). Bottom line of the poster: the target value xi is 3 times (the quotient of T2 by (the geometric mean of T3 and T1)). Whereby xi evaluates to 3.48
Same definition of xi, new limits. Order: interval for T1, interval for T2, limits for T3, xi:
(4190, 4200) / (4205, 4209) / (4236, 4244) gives 3.34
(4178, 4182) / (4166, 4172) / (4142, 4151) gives 3.04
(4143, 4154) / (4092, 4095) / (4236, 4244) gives 2.85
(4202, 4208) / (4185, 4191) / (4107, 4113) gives 3.06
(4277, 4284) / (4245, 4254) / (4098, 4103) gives 2.00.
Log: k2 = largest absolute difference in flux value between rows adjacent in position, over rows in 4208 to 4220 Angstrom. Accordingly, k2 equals 0.9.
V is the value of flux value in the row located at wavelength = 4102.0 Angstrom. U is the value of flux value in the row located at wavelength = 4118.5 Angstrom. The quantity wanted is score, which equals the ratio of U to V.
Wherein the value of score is 0.20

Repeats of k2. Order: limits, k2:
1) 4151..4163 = 2.2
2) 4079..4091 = 1.3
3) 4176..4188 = 2.2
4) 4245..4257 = 2.5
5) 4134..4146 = 2.4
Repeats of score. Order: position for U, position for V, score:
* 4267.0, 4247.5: 1.13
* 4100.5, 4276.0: 2.64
